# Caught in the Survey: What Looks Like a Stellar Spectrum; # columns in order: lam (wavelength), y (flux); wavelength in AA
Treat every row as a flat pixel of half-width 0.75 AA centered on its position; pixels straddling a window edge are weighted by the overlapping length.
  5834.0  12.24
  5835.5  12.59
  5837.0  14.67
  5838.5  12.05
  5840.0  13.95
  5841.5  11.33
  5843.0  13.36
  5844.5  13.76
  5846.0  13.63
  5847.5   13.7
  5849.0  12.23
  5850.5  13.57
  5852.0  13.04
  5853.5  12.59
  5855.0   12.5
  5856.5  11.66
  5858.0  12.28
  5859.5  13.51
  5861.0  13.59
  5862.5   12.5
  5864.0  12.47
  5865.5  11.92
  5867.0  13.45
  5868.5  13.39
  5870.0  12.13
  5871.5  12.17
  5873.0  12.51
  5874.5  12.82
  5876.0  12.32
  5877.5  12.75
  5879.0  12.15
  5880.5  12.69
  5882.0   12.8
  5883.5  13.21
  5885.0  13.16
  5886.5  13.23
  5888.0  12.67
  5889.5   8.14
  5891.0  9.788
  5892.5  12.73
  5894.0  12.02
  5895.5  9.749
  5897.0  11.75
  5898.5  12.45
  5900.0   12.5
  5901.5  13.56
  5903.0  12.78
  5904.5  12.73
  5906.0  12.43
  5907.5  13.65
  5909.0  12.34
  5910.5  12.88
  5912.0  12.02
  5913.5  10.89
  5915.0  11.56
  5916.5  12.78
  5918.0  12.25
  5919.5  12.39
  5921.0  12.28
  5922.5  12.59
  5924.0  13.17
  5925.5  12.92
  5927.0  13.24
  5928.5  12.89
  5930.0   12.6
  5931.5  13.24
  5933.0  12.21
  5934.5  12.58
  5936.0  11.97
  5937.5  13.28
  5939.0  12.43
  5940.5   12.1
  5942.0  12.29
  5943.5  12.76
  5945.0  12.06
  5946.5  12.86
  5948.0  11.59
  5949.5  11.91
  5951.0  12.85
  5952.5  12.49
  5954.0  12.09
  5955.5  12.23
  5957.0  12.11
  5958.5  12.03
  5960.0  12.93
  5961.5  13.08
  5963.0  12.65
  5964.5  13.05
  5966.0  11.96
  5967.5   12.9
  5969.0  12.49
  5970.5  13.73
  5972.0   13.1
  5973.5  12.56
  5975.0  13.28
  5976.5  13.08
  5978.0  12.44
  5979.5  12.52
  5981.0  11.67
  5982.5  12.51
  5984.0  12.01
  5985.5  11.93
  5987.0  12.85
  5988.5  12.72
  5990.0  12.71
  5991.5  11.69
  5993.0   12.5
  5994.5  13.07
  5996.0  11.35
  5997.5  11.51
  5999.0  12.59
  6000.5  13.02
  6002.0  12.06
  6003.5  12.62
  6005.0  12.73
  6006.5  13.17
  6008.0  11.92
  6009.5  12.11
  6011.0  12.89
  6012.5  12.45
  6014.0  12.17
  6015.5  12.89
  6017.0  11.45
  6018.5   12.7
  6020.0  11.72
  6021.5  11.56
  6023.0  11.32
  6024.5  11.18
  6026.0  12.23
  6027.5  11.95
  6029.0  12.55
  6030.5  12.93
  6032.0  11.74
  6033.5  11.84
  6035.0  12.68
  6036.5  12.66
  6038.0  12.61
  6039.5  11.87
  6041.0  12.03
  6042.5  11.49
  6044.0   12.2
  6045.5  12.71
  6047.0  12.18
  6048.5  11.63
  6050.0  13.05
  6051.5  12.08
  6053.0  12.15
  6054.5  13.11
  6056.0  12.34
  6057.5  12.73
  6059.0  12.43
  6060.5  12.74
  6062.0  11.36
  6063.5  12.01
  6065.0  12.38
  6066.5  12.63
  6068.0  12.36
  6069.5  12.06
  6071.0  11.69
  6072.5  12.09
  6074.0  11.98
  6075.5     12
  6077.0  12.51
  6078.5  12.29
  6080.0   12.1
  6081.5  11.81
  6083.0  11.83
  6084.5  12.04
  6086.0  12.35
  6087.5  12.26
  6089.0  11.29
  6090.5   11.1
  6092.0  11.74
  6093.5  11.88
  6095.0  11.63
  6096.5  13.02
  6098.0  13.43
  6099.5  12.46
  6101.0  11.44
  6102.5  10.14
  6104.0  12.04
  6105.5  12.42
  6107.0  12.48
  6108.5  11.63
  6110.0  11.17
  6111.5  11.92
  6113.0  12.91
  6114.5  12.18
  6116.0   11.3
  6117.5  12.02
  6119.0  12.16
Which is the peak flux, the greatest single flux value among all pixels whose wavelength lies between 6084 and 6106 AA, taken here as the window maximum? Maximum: 13.43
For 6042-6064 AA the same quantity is 13.11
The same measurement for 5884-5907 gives 13.56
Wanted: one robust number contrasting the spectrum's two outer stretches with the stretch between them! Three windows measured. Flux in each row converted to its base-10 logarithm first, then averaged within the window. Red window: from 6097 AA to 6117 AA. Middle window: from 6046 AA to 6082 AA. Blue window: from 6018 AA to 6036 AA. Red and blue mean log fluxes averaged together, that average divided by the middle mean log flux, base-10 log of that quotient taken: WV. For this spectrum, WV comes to -0.0036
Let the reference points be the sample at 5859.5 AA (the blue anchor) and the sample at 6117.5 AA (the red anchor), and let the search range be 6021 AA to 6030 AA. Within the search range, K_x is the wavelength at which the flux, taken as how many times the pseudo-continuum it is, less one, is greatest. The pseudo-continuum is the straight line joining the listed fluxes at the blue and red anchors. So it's 6029.0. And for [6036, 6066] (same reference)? 6054.5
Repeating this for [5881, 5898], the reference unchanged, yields 5886.5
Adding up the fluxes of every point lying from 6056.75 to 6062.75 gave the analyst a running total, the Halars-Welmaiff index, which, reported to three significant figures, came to 49.3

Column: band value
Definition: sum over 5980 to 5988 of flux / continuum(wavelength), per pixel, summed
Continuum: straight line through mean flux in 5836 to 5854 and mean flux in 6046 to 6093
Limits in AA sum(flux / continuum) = 4.87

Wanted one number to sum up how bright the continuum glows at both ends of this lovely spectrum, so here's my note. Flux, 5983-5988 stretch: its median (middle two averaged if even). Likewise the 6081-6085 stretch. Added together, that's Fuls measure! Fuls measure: 23.8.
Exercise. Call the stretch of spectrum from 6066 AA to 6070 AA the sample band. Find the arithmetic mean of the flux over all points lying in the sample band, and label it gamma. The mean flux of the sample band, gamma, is 12.4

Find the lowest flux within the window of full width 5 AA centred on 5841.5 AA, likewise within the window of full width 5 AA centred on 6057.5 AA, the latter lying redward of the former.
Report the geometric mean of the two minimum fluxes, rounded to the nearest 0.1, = 11.8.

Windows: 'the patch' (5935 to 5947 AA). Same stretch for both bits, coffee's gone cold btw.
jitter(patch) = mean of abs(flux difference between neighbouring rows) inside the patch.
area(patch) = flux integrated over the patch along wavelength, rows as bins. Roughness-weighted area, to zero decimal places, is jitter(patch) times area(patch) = 99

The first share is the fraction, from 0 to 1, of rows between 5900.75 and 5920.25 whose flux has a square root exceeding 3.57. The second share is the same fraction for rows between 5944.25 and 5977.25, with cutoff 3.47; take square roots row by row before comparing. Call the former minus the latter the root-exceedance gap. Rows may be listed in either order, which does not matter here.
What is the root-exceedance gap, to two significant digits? -0.43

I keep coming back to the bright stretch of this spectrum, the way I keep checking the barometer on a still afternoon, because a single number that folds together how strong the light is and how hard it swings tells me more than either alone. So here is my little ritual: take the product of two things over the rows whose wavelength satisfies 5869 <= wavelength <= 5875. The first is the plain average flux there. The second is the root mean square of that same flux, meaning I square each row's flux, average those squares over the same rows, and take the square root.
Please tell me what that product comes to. 154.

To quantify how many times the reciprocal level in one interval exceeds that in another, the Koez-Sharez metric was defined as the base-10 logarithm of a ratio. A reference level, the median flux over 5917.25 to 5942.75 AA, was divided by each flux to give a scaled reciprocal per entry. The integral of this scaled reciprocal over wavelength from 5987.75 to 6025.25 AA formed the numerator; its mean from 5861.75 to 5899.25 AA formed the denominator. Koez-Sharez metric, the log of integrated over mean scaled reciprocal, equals 1.57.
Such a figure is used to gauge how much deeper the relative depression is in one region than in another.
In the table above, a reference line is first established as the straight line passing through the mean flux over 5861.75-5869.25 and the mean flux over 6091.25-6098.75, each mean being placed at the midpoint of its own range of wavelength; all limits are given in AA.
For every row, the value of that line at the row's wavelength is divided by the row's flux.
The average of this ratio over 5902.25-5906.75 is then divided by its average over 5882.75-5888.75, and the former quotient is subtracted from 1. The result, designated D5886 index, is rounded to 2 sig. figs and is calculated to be -0.030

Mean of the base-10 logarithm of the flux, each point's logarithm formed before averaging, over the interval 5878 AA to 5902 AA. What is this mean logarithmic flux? 1.077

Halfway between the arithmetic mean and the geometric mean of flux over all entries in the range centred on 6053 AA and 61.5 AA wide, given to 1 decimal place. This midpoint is 12.2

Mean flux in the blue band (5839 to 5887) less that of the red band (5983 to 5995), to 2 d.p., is 0.39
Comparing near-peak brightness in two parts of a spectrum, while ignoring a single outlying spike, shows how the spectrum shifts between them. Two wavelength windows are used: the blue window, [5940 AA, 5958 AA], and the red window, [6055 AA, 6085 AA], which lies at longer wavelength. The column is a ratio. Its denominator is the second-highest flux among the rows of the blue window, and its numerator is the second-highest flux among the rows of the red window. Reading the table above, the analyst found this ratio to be 0.99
